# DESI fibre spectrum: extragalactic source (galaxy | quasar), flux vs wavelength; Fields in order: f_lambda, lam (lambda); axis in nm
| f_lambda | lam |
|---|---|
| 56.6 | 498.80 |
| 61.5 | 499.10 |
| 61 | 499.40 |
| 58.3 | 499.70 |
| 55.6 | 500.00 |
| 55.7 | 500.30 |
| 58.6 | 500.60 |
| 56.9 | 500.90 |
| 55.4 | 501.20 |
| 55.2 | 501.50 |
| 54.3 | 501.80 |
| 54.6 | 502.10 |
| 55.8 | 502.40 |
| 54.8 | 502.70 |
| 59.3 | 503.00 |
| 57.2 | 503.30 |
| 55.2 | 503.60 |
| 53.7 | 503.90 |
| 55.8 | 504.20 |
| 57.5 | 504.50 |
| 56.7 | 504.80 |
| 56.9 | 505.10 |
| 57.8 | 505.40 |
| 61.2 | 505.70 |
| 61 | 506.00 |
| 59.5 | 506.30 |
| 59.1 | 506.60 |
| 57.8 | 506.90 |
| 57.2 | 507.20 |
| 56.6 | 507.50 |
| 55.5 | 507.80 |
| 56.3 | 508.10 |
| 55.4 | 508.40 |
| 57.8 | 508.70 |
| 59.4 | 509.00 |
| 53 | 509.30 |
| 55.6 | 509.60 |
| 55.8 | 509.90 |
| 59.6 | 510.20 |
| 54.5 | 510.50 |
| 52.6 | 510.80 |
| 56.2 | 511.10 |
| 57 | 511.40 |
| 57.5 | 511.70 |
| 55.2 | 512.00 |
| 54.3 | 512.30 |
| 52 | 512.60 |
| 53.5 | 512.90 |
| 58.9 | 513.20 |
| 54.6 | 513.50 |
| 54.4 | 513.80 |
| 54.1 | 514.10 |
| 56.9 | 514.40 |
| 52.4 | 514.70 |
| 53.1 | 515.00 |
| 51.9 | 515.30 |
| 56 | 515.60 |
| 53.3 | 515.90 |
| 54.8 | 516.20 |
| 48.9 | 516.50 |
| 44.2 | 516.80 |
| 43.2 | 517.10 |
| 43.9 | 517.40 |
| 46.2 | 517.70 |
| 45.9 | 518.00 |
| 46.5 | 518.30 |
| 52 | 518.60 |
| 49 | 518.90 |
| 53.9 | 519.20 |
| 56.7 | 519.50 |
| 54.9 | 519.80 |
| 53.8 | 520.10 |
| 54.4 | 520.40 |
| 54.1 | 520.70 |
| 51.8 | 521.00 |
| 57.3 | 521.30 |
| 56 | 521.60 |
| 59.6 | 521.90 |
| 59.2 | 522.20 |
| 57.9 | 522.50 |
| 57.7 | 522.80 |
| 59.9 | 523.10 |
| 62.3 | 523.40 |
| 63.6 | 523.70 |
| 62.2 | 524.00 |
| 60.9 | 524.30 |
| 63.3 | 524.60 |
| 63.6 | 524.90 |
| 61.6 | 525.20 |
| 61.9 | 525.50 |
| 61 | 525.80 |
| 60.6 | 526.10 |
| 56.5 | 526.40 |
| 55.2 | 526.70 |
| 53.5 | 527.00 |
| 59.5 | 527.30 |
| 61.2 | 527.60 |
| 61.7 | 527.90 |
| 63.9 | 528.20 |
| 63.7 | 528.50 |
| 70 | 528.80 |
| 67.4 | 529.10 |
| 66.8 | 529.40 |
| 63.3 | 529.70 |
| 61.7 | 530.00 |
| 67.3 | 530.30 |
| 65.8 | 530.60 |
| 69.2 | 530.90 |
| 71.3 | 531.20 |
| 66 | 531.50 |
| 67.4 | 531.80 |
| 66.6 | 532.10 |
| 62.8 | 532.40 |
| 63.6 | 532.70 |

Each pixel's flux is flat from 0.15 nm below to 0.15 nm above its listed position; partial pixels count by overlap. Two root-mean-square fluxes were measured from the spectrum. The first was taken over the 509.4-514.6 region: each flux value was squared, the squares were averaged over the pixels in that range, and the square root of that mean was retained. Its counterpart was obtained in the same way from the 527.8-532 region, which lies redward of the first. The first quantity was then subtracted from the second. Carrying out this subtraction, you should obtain 11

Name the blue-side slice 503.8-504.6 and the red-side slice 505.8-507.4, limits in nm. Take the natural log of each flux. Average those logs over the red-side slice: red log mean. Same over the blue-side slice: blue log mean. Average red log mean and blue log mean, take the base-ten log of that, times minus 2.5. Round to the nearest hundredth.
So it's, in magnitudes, -1.52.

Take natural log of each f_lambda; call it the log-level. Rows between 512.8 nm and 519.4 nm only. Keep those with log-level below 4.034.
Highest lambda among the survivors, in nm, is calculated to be 519.20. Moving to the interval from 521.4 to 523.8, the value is 521.60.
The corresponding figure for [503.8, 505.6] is 504.20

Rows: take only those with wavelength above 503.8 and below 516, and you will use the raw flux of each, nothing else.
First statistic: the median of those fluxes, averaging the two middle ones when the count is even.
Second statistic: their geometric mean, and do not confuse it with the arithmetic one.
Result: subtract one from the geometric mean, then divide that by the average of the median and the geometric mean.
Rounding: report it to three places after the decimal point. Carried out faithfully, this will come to 0.982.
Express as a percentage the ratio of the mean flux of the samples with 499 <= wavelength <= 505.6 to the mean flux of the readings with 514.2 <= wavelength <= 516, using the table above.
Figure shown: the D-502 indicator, 105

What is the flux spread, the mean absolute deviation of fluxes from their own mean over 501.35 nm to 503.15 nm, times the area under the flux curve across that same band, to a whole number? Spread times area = 126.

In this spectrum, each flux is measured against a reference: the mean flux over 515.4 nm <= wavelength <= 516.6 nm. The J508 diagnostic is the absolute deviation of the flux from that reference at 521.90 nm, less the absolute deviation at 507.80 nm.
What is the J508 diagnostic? 4.1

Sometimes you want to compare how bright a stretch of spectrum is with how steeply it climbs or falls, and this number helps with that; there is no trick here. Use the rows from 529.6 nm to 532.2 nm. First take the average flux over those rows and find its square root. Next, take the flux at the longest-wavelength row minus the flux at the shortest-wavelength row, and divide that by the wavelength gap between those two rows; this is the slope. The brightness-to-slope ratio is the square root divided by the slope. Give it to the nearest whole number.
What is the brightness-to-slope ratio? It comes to 6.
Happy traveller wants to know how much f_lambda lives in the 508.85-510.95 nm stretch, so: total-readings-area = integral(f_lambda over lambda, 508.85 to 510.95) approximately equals 117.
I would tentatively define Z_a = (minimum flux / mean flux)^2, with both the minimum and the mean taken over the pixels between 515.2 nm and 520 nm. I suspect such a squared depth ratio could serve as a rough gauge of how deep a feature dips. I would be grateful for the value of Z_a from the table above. 0.74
